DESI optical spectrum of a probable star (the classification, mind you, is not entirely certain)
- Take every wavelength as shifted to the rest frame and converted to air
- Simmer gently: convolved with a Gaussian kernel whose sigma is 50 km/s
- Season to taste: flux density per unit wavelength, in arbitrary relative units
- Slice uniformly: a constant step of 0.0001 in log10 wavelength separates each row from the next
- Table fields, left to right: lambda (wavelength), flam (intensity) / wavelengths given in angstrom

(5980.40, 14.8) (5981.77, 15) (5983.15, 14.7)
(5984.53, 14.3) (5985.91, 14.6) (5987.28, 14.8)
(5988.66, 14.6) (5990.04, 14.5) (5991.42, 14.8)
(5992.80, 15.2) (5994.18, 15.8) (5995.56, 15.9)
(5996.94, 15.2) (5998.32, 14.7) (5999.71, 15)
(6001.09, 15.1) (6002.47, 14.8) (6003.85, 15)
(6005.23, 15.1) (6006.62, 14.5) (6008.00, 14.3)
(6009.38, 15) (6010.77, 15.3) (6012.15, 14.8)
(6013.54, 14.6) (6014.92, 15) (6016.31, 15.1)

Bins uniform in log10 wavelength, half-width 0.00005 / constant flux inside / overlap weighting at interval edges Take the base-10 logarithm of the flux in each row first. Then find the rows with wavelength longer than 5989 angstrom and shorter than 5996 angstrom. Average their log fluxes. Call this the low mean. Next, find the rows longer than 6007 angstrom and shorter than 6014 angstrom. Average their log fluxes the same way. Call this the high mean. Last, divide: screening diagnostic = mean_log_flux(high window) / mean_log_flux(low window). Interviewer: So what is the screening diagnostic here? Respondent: 0.99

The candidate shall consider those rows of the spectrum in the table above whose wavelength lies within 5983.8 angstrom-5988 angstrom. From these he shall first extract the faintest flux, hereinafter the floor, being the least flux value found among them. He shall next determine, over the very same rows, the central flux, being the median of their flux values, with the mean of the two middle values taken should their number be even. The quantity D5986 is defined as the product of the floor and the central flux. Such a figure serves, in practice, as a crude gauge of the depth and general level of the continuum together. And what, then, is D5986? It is 209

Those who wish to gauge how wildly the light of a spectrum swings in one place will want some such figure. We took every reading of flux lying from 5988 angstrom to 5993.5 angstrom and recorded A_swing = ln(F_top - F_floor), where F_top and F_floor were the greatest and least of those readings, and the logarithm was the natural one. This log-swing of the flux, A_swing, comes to -0.4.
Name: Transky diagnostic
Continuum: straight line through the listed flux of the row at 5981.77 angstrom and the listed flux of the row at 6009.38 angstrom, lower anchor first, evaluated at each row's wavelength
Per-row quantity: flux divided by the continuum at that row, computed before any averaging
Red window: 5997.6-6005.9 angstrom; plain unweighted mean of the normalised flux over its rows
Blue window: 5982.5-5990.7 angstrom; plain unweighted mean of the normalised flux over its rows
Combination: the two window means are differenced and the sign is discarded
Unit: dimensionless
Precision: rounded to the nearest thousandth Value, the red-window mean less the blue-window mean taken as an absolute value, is 0.024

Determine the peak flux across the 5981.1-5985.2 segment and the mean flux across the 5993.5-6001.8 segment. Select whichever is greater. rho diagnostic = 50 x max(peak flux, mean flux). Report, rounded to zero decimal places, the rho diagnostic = 764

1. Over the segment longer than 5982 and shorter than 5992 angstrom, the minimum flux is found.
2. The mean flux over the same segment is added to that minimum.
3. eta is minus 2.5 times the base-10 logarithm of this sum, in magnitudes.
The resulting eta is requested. -3.65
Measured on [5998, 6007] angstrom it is -3.67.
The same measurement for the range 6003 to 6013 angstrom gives -3.66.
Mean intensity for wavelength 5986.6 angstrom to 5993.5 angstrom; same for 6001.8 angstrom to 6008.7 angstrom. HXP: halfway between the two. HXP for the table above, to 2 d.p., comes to 14.76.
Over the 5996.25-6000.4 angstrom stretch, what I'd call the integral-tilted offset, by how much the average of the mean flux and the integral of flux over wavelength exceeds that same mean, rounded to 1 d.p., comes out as 23.5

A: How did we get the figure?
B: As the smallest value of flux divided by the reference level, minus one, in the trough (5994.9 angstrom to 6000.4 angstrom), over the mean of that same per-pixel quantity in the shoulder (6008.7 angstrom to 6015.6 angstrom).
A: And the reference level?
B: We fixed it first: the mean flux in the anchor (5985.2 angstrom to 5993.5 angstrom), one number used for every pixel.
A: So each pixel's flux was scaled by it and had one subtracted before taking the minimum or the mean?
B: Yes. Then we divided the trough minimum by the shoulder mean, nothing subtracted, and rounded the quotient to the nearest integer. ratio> 0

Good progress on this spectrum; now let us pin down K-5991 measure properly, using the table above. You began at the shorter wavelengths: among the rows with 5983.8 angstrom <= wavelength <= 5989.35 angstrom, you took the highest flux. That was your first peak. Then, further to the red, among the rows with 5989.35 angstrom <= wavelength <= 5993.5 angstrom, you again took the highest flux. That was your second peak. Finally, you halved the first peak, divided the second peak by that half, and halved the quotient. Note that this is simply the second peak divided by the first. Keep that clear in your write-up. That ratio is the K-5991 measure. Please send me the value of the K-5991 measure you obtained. 1.03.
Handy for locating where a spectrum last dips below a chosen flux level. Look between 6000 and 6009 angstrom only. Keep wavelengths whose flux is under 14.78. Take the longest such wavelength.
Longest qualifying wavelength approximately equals 6008.00 angstrom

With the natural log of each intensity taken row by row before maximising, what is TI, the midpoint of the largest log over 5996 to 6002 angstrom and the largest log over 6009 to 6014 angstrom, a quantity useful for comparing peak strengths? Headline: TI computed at 2.72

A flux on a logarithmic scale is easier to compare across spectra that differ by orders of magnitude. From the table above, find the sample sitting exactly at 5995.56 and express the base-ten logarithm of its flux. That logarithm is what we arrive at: 1.20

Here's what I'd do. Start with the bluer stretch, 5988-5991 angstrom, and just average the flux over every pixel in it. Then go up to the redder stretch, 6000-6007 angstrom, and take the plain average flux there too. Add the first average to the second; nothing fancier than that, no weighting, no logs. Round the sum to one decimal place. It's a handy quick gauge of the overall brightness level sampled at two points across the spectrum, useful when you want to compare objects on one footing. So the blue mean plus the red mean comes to 29.5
